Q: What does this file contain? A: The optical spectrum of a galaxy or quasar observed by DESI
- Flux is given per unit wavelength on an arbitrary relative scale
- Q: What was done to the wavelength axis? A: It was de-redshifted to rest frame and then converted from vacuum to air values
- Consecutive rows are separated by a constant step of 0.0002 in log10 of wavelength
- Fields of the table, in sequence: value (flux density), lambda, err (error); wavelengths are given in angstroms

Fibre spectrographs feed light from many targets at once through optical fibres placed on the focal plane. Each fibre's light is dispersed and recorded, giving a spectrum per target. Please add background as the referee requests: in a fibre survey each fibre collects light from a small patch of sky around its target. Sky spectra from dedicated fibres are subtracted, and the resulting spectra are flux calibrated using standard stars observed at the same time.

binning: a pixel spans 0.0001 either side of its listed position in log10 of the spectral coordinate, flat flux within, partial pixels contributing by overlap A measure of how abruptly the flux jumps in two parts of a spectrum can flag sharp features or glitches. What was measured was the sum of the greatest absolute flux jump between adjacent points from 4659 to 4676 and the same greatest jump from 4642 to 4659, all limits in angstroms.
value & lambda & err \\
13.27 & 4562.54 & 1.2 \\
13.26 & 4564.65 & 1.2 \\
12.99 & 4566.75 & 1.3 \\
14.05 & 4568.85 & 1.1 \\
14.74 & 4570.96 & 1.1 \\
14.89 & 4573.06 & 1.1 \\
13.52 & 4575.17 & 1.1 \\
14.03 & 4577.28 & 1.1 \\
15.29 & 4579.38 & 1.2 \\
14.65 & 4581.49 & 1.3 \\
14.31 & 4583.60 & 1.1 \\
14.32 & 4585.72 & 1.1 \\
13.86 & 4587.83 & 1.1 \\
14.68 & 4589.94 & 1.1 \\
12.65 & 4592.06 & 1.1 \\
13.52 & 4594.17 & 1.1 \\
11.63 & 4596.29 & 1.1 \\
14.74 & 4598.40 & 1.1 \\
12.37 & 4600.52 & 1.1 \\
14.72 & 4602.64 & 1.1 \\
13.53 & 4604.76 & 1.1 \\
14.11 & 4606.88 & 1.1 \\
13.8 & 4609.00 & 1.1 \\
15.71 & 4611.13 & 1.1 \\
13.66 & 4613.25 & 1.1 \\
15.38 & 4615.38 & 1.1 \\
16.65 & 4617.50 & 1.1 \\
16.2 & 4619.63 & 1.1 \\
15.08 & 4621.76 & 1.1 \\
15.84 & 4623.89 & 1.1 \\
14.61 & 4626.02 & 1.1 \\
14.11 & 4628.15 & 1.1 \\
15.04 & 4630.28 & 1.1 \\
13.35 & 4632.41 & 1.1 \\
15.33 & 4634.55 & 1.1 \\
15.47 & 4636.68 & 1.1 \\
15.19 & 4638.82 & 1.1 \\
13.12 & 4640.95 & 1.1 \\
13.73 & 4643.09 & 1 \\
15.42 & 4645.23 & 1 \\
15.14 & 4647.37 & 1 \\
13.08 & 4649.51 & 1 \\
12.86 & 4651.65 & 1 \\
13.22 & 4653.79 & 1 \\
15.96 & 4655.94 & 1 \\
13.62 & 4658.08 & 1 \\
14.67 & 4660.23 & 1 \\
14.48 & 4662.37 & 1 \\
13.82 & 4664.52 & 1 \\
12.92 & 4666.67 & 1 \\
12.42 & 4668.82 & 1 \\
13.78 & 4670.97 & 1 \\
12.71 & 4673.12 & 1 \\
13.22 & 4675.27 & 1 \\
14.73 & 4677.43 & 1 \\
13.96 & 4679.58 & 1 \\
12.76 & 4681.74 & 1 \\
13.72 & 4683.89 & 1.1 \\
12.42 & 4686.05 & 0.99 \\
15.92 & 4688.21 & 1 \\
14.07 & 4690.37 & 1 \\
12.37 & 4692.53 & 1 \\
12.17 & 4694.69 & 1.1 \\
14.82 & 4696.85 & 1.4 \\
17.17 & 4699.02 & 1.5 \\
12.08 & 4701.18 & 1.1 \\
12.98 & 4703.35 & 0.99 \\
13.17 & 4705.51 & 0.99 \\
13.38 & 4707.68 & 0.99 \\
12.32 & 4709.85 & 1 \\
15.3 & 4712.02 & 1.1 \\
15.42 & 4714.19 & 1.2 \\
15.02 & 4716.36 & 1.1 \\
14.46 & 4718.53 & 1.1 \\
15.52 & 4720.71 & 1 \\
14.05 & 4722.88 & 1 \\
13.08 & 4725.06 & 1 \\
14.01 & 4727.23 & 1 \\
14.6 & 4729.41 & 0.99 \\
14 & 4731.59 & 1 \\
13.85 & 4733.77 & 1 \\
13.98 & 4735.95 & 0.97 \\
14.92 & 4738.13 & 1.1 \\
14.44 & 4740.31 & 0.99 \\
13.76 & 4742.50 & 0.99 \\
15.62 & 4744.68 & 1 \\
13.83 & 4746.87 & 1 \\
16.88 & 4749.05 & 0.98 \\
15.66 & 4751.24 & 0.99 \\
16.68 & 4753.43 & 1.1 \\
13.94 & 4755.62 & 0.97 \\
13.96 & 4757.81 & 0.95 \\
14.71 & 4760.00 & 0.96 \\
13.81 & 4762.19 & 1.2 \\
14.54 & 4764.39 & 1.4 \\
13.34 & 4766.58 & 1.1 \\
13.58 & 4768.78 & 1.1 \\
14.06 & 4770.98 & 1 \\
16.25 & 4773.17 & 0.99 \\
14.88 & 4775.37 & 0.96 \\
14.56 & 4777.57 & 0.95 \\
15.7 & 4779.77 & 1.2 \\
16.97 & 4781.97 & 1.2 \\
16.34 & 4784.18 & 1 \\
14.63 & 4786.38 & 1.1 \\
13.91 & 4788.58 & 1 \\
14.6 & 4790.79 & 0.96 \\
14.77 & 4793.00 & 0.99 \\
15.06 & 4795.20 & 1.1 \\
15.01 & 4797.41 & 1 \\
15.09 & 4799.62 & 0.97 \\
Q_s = 4.1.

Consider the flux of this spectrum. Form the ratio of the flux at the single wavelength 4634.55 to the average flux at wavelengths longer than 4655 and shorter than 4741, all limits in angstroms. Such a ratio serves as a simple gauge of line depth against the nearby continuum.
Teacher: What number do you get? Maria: 1.10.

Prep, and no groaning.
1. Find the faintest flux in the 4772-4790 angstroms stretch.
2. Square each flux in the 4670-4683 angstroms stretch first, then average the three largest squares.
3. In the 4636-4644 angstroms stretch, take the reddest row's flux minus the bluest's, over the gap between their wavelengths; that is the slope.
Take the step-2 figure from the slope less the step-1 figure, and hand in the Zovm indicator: -215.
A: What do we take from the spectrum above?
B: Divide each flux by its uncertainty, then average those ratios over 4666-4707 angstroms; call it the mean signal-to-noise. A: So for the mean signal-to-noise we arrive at 12.9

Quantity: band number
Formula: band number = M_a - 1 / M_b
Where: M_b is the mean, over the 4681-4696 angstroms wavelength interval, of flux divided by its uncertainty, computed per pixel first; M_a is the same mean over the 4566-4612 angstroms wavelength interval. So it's 12.4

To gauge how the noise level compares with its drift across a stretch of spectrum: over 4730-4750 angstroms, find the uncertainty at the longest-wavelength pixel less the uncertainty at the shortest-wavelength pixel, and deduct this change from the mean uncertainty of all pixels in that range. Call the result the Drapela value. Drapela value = 1.02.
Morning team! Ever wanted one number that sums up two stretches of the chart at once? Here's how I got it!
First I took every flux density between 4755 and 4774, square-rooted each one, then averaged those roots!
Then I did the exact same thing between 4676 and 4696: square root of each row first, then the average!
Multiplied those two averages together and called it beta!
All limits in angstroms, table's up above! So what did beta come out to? 13.9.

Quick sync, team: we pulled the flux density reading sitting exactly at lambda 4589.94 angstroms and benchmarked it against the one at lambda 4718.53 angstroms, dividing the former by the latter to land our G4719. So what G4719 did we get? 1.02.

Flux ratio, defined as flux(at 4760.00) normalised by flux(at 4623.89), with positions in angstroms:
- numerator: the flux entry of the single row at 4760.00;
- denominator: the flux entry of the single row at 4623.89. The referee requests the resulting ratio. 0.93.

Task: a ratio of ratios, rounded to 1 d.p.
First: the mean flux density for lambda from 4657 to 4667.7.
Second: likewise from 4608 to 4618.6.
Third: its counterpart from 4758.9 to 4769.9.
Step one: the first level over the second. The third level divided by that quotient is 15.1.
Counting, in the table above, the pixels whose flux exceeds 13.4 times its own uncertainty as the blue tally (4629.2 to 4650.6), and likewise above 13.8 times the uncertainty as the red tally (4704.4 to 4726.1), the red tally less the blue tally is -4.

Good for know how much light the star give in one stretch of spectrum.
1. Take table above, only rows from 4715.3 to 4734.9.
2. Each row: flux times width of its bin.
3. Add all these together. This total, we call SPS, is 280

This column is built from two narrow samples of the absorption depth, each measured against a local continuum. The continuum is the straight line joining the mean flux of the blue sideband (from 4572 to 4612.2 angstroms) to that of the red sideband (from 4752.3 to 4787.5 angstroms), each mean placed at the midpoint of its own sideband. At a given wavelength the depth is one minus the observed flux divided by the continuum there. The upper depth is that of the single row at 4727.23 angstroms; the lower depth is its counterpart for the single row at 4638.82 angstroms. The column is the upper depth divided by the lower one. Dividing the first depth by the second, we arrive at -0.7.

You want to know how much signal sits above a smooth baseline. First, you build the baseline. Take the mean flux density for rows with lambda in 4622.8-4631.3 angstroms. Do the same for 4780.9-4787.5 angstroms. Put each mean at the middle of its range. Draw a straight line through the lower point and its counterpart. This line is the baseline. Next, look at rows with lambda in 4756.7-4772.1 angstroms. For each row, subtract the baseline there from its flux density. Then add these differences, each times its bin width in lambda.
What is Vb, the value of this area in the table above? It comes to -28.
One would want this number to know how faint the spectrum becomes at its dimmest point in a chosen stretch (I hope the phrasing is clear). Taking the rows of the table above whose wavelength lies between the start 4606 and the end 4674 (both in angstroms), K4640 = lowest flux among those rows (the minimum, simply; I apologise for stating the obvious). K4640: 12.42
